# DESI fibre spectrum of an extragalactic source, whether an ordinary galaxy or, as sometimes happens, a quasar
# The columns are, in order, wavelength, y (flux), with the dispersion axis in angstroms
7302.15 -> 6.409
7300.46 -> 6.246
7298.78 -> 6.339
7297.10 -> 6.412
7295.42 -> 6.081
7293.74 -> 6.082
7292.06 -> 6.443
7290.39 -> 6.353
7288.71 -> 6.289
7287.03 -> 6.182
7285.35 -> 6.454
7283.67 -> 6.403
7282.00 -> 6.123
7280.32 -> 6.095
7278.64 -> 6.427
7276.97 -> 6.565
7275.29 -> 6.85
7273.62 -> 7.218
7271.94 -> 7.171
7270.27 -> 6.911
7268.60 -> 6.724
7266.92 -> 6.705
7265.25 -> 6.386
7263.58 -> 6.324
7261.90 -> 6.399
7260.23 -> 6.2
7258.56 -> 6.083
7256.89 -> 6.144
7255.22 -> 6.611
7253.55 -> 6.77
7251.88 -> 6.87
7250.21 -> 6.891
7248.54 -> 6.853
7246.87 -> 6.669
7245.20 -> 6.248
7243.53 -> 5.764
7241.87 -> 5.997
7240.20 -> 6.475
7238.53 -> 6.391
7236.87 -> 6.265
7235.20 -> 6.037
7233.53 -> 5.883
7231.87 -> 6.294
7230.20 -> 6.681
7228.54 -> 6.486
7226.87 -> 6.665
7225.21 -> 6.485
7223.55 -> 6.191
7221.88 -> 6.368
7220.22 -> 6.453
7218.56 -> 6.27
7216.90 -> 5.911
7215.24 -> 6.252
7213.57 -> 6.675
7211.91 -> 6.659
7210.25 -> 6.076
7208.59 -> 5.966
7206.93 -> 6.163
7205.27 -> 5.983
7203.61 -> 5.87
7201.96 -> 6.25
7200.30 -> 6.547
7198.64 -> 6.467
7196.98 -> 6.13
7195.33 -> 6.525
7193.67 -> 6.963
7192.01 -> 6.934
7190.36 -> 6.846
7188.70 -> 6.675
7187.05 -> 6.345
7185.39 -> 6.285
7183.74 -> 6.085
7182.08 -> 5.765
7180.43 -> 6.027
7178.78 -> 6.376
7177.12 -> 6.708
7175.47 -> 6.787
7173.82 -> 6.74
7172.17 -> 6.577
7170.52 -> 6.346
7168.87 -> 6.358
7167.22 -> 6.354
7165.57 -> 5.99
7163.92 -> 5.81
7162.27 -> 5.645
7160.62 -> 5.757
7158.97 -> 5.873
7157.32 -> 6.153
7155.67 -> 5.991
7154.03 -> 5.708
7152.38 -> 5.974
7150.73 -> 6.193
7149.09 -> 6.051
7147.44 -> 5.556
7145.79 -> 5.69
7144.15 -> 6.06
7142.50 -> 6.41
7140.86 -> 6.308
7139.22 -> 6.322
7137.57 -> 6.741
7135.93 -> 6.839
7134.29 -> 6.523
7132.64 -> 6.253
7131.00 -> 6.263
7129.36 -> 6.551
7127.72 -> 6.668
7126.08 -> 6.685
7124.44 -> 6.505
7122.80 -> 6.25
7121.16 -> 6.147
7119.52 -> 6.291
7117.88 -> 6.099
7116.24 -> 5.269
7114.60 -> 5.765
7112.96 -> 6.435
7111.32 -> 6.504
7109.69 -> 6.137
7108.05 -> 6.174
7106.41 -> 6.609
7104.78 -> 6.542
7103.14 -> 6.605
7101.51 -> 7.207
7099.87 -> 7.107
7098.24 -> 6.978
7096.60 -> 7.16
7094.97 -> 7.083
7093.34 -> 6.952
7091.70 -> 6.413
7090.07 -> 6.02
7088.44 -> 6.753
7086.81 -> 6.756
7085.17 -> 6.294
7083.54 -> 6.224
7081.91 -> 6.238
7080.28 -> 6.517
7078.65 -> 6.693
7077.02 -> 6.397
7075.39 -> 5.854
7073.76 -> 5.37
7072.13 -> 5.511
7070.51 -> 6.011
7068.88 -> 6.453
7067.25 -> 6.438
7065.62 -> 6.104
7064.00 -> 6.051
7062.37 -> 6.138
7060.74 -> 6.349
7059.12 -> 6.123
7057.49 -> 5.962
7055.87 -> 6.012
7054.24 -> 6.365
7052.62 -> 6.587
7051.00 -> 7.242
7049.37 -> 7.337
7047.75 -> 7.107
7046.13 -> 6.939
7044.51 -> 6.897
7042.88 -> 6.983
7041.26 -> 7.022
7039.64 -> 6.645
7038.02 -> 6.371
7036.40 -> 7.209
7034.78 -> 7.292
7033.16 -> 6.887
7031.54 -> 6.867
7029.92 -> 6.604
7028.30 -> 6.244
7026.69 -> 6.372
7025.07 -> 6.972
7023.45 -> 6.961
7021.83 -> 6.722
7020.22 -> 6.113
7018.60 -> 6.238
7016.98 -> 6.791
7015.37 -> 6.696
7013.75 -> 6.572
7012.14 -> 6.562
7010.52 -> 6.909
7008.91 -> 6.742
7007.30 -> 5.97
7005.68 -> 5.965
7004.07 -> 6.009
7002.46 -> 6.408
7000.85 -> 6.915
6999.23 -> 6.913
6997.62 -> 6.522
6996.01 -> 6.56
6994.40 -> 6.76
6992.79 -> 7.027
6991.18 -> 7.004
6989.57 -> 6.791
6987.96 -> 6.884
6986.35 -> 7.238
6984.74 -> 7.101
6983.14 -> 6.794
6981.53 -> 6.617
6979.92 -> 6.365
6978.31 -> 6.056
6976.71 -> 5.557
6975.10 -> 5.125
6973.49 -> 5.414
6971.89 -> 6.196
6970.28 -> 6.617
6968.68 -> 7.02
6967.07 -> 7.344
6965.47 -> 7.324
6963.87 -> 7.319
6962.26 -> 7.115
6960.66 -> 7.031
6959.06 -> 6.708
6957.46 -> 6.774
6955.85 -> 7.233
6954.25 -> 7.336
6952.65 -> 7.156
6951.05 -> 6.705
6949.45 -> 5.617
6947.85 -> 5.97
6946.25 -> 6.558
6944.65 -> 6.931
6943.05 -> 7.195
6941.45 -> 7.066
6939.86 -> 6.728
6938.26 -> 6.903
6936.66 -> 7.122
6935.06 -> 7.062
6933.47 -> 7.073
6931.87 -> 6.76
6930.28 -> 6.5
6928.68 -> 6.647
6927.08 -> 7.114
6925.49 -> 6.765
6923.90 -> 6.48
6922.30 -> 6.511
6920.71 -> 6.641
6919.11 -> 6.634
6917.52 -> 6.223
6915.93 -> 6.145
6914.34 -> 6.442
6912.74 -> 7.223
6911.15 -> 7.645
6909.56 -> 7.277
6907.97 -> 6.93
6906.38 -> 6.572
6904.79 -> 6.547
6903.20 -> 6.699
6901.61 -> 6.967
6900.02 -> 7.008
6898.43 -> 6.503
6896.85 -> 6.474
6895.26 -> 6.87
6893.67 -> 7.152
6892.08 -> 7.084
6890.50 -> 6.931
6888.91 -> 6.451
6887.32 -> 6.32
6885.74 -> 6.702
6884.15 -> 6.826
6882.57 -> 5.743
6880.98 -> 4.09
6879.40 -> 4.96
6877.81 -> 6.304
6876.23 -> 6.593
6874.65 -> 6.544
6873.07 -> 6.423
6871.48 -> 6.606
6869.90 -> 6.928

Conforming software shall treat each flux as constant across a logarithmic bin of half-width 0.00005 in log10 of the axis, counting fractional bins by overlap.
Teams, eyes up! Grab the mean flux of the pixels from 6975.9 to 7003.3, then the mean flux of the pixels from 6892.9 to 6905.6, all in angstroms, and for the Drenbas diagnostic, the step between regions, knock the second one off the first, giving -0.10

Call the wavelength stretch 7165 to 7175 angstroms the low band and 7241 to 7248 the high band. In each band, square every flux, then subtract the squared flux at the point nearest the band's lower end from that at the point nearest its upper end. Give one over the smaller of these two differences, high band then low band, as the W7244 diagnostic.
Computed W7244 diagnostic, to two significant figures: 0.12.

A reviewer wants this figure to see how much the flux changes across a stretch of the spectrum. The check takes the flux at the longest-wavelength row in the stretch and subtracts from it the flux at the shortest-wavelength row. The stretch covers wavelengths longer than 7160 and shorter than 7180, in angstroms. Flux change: 0.6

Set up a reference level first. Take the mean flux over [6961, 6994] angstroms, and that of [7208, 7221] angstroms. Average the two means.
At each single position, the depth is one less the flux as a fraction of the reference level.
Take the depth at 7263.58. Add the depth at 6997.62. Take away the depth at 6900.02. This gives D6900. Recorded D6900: 0.10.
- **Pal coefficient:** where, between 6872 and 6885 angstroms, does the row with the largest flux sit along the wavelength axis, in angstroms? 6884.15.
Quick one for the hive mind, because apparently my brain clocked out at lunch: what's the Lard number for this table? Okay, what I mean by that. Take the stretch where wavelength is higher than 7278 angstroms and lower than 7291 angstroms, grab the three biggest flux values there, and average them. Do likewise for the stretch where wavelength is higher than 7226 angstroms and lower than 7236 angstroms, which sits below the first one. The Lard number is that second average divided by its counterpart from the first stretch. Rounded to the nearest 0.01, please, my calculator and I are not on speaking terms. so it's 1.03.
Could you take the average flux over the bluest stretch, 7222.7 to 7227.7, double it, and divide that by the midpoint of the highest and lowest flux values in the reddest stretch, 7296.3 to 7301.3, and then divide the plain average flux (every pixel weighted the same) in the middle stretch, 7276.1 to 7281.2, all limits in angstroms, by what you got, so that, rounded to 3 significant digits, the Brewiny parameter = 3.12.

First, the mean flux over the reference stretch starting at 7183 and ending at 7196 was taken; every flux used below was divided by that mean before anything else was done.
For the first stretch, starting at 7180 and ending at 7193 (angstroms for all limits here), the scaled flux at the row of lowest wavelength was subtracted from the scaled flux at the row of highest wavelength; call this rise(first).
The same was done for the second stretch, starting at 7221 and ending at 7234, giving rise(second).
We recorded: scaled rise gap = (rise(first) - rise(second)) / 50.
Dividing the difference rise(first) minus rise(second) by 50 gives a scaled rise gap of 0.004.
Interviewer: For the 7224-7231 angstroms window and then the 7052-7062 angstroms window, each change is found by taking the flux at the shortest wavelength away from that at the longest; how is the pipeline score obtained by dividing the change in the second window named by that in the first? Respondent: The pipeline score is -1.2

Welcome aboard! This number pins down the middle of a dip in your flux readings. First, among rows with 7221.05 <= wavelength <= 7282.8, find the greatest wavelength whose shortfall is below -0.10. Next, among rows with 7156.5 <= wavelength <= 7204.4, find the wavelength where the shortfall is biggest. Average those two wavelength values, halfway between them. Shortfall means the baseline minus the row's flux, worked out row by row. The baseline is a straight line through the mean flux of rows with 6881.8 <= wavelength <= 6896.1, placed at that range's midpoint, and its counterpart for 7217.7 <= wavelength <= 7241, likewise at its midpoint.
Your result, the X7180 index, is 7220.5 angstroms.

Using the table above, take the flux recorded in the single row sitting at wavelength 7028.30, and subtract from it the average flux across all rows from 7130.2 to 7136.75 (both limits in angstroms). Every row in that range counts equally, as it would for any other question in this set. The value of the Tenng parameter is -0.2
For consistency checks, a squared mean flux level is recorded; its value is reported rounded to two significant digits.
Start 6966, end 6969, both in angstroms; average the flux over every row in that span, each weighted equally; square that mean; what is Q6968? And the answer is 52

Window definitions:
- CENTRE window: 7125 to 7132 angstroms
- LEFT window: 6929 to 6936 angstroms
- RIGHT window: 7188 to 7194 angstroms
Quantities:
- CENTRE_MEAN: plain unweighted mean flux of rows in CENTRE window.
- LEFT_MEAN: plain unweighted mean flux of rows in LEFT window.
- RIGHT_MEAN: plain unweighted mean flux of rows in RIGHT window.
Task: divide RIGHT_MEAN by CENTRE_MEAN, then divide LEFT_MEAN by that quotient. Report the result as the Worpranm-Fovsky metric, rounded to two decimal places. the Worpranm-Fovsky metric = 6.54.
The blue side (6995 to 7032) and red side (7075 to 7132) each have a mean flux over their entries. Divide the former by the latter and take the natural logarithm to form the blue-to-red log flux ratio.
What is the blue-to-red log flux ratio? 0.013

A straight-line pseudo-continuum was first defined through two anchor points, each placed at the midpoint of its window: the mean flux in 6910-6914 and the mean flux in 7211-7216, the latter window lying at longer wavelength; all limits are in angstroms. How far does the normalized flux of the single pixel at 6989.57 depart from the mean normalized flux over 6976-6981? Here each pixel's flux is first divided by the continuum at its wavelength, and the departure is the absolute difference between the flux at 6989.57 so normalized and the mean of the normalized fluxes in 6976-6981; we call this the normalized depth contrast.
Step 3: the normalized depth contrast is 0.11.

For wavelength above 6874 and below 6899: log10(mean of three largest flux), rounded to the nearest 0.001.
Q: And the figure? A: 0.849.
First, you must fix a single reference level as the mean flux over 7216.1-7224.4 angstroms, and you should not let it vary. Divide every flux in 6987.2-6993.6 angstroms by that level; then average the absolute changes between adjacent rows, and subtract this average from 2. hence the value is 1.98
